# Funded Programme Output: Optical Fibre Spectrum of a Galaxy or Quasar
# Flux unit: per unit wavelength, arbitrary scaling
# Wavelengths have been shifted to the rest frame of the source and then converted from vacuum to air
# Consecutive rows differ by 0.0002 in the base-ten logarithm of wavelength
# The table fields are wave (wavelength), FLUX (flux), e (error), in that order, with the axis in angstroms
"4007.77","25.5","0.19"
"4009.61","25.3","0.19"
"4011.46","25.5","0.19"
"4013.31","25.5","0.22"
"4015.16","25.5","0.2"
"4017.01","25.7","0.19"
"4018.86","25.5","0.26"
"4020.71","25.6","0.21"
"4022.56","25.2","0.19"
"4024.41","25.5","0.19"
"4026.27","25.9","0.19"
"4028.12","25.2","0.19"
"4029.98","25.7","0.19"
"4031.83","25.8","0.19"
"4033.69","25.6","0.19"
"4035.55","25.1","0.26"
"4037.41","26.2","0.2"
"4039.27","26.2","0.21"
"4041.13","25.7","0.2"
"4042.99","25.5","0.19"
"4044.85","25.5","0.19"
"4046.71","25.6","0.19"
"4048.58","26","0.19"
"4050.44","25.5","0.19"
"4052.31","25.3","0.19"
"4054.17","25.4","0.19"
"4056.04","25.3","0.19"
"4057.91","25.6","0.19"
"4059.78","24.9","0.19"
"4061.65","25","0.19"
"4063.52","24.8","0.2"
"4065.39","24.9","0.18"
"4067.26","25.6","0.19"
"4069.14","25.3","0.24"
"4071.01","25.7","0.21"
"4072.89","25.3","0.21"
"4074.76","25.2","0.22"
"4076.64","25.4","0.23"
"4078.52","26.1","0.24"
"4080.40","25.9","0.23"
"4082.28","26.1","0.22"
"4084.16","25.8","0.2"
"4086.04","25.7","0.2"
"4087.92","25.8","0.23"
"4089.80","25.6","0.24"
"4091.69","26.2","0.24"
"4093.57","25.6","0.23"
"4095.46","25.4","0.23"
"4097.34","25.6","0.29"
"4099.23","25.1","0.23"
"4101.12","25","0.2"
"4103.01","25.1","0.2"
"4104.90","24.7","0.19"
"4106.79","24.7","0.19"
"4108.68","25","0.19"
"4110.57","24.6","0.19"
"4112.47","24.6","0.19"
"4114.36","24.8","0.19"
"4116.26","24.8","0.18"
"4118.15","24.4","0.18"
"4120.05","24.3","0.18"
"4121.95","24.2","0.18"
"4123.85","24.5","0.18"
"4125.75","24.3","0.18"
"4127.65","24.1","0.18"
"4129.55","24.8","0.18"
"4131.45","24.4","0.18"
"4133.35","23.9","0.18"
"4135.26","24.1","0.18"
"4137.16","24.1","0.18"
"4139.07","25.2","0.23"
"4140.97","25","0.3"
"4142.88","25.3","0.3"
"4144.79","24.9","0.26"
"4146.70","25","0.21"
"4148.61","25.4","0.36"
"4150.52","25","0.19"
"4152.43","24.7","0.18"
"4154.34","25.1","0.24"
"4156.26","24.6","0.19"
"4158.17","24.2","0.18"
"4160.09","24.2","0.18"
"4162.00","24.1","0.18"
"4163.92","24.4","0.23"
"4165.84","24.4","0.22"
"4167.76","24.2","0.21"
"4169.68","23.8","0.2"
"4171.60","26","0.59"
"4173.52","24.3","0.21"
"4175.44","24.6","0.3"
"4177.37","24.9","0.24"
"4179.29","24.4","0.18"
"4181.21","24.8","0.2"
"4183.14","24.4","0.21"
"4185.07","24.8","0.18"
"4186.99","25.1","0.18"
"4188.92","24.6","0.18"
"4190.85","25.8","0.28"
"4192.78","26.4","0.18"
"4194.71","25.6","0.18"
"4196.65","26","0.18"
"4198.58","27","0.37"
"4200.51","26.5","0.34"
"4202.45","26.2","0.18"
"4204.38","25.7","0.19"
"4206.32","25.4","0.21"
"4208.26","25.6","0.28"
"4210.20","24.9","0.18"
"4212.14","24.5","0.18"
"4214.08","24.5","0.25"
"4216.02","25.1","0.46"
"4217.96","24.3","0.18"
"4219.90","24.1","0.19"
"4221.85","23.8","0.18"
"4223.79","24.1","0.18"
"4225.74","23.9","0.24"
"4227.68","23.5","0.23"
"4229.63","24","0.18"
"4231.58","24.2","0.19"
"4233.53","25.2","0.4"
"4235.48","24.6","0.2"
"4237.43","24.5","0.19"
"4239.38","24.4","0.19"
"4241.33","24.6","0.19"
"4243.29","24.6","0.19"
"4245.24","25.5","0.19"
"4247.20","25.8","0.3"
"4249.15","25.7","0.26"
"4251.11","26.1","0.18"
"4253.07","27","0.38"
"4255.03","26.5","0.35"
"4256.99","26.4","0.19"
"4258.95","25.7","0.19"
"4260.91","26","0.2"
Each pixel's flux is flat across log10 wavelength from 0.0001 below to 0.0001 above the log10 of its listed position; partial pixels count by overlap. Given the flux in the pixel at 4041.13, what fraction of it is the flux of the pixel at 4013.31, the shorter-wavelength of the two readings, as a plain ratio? 0.992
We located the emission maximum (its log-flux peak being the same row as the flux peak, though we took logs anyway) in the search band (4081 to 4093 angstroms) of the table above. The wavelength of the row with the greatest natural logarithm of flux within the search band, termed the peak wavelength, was 4091.69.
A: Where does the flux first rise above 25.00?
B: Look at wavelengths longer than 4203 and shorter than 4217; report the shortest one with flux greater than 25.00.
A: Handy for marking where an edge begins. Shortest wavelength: 4204.38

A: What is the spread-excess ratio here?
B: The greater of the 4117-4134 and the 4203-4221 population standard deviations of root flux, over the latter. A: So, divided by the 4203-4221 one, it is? 1.00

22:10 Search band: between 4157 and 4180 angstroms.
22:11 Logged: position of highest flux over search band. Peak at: 4171.60 angstroms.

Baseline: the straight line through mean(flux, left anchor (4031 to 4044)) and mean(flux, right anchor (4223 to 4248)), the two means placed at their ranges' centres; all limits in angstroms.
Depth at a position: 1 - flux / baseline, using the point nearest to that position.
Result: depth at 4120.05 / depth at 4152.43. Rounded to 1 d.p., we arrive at 2.8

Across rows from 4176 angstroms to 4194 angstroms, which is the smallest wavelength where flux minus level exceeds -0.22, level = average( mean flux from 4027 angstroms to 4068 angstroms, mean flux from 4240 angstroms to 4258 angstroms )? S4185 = 4190.85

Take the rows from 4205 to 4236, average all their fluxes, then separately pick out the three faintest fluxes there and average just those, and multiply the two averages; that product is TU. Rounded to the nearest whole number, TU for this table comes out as 581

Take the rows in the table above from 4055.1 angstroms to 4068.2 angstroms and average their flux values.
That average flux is 25.2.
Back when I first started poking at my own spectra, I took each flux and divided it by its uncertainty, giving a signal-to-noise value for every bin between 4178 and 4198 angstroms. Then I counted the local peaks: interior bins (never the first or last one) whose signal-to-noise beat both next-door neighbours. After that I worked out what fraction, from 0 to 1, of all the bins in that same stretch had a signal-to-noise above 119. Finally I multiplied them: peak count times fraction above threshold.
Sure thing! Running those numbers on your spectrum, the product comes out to 1.60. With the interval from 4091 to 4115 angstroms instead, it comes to 1.23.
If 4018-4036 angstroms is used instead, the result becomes 1.60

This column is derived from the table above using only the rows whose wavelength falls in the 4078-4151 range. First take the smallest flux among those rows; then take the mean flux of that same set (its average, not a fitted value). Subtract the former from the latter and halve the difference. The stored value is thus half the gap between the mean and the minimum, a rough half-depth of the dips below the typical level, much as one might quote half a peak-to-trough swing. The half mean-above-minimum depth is 0.55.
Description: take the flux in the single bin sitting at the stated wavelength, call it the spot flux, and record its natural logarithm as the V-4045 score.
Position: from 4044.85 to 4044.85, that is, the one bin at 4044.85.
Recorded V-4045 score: 3.24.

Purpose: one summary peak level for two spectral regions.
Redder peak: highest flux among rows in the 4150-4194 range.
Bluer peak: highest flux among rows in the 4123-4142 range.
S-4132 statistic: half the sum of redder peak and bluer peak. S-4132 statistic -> 25.8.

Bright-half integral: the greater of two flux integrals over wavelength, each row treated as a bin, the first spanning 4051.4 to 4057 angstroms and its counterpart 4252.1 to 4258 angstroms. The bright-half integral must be 157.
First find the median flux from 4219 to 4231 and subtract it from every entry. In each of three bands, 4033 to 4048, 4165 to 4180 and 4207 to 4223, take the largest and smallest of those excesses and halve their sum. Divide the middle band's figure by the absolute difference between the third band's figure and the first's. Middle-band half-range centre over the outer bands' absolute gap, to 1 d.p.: 1.0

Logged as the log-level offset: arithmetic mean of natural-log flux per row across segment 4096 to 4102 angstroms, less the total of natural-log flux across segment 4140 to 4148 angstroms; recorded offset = -10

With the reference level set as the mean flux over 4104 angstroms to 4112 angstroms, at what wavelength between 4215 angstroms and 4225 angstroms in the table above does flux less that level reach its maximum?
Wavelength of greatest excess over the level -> 4216.02 angstroms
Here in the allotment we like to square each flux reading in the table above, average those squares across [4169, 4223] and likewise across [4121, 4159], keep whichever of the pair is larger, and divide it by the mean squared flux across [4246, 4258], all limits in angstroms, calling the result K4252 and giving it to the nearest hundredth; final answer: 0.92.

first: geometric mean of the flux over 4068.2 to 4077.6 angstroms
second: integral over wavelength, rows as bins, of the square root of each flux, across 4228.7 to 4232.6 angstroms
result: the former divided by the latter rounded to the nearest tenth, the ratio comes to 1.3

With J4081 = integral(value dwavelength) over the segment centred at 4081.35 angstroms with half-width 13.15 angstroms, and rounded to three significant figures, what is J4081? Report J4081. 676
